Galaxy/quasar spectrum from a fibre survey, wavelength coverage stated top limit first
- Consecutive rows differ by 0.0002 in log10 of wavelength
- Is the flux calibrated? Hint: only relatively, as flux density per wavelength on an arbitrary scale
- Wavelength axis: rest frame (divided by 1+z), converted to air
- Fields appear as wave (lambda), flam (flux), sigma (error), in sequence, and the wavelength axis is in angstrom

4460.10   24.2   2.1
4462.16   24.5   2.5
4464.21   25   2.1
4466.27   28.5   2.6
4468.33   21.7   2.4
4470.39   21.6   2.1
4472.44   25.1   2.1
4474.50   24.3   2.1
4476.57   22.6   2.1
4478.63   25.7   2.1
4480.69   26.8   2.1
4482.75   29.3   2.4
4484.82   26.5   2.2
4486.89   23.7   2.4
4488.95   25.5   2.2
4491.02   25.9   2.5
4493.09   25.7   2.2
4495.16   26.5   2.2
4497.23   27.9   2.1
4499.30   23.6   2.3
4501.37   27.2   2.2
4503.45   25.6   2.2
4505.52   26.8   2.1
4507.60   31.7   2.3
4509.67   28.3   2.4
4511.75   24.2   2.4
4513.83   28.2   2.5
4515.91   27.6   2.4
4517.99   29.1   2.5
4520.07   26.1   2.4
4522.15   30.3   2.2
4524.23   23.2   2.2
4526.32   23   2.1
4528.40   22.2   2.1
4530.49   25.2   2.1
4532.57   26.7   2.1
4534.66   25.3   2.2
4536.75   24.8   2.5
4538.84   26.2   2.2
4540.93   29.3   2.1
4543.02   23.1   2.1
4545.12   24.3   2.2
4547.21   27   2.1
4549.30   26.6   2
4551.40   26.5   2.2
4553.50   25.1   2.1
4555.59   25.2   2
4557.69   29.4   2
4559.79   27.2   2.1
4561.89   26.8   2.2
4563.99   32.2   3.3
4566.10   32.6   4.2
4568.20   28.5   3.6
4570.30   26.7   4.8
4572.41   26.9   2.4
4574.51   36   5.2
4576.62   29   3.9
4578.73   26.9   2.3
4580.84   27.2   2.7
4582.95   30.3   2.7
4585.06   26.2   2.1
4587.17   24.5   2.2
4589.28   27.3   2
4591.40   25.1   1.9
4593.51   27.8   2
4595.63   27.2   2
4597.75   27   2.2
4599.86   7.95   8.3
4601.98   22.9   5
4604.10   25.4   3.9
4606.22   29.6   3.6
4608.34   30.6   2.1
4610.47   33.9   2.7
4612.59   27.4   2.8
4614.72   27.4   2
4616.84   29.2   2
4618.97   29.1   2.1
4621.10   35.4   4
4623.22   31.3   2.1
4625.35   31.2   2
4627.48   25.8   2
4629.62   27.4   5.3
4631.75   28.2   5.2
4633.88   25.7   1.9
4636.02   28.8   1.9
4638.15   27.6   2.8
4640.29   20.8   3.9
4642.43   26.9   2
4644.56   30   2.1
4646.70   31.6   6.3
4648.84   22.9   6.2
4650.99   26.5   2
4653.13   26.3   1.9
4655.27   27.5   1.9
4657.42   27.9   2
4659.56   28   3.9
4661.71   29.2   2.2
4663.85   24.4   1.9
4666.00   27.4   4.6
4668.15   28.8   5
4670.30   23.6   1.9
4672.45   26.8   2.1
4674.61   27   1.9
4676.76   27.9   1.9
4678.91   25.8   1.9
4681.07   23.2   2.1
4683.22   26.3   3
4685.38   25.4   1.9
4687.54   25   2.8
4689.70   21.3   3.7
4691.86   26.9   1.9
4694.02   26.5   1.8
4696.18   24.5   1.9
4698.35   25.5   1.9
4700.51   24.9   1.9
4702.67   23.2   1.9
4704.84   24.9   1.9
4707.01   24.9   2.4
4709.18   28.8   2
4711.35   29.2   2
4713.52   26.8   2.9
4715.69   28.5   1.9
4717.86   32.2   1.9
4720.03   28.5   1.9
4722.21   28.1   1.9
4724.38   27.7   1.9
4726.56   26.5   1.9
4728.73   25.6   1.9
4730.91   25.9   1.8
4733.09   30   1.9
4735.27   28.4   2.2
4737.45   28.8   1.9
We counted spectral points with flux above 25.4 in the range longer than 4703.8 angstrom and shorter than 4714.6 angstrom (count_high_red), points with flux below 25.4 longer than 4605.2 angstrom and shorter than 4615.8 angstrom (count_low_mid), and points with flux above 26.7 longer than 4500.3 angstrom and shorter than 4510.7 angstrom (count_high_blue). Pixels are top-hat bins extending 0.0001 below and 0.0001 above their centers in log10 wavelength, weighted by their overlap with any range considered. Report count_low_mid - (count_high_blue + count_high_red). -7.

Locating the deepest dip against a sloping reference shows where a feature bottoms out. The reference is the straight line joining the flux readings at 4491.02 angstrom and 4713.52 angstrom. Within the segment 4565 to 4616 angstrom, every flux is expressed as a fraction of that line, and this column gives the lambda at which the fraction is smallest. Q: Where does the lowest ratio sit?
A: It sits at 4599.86 angstrom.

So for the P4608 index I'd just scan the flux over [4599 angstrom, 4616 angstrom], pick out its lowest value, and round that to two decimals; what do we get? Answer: 7.95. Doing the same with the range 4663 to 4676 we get 23.60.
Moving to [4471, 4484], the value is 22.60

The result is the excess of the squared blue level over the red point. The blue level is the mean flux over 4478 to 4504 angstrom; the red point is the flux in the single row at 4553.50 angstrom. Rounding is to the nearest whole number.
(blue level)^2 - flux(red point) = 659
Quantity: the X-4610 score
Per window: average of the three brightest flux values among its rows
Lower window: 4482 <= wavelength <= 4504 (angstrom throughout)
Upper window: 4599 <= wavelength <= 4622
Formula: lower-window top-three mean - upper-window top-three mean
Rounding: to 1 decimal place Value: -5.2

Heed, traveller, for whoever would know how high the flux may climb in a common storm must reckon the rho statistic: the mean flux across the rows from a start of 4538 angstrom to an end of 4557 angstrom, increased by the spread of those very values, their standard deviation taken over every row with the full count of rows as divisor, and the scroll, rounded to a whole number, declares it 28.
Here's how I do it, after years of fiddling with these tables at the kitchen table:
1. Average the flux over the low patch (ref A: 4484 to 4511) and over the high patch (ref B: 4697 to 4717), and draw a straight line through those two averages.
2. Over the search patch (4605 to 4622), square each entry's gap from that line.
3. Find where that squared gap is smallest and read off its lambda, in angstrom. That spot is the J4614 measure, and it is 4612.59 angstrom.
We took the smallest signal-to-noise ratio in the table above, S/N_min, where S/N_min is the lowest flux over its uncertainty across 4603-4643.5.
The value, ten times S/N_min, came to 52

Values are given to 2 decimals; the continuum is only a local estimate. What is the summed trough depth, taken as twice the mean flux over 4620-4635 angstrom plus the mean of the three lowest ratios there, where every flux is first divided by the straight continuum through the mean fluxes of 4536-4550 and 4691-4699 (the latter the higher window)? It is 3.28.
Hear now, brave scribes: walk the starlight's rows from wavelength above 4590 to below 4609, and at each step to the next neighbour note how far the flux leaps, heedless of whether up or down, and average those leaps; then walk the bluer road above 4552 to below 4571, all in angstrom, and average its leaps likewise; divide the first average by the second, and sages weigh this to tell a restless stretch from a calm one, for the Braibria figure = 2.43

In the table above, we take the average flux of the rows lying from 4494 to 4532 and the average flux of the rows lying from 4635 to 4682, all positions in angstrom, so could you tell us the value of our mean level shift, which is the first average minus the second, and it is -0.3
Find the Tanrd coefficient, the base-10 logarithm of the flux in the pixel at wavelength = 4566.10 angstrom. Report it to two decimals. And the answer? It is 1.51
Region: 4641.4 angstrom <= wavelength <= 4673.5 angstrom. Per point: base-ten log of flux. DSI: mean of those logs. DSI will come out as 1.43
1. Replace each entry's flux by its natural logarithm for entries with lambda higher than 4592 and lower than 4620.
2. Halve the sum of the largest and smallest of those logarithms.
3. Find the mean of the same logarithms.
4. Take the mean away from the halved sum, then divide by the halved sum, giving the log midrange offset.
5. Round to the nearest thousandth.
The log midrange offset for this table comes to -0.156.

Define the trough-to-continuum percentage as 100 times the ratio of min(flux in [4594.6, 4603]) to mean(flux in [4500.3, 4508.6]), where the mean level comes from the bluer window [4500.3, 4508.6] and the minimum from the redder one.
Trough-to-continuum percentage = 29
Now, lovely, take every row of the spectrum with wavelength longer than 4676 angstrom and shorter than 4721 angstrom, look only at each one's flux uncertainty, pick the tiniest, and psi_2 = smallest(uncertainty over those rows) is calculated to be 1.80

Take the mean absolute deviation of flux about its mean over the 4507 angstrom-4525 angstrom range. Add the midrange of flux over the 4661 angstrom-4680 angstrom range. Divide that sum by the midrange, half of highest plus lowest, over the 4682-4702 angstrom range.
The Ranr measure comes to 1.18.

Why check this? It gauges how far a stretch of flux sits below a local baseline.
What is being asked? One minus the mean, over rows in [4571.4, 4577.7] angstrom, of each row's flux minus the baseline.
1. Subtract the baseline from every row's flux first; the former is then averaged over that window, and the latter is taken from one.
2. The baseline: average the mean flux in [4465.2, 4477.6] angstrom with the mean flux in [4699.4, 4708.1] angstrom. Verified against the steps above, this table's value -5.4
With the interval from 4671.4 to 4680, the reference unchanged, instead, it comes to -1.7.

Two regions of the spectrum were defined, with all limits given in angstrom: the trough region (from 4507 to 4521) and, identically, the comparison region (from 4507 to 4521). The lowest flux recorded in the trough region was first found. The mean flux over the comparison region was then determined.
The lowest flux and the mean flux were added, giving 52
